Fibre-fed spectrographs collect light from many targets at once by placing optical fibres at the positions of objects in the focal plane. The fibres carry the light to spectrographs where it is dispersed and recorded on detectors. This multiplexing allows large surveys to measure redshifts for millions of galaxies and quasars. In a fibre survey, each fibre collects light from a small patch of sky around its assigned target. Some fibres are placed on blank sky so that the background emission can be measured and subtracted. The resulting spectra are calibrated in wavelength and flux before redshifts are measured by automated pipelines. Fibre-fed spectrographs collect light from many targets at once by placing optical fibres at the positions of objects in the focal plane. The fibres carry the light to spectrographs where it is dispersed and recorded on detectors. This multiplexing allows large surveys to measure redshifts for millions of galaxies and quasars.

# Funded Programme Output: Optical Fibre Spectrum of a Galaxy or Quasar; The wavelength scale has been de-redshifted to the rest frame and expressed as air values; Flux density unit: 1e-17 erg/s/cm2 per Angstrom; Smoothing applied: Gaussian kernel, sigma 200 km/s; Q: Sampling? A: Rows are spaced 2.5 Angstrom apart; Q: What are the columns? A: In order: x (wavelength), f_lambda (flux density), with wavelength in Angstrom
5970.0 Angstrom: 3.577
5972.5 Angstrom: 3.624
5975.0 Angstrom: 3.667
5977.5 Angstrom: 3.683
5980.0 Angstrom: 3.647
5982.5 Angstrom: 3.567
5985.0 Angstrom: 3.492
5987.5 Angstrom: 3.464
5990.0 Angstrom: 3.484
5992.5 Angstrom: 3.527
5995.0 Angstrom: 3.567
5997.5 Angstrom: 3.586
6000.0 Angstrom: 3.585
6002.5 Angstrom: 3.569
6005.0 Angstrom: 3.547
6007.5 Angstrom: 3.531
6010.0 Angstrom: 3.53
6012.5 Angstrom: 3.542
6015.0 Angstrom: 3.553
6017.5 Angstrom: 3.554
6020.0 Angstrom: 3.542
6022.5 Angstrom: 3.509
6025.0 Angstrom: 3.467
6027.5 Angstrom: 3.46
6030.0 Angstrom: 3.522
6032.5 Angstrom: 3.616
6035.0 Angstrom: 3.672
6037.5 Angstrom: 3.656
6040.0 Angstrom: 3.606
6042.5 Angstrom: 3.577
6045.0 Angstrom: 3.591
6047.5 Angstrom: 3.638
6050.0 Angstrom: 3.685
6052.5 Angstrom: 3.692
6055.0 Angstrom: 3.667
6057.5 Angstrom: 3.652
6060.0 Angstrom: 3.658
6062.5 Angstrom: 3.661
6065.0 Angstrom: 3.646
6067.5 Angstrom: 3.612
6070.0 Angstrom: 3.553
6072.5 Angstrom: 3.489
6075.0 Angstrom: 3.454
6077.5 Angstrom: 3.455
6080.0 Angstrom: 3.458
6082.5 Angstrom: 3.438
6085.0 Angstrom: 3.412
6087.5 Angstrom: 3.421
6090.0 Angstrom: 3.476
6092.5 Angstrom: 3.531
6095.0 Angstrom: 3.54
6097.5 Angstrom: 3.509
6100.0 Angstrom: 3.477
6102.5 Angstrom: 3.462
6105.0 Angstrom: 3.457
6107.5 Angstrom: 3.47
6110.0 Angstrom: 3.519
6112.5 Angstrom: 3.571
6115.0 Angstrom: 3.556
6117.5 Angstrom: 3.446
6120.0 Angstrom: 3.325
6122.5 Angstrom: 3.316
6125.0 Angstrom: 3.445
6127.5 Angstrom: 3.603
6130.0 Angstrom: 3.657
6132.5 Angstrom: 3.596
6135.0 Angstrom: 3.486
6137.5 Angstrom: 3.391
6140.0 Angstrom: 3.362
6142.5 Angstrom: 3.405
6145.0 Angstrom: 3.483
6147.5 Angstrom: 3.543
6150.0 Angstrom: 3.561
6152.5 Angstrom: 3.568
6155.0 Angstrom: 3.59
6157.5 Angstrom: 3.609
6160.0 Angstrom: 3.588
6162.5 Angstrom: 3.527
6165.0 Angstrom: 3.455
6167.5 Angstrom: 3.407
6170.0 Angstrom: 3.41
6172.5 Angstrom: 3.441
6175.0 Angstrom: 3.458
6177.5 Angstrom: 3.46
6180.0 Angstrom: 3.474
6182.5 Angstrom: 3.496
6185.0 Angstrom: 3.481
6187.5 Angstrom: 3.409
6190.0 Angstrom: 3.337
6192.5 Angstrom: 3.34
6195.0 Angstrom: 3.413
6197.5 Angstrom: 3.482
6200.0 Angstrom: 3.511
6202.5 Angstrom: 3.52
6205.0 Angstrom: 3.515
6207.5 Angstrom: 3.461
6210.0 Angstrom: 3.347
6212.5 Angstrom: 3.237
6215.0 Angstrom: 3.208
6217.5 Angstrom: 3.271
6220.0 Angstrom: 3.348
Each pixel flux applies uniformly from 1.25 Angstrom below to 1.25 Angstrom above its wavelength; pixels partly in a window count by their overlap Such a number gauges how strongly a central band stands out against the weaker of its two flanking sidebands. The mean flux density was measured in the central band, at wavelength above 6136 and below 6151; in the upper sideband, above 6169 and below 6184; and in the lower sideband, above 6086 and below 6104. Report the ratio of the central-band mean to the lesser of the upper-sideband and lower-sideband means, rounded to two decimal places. 1.00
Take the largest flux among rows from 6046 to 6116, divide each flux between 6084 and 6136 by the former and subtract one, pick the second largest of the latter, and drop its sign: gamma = 0.024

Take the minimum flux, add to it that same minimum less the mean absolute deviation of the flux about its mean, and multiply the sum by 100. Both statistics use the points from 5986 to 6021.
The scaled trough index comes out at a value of 690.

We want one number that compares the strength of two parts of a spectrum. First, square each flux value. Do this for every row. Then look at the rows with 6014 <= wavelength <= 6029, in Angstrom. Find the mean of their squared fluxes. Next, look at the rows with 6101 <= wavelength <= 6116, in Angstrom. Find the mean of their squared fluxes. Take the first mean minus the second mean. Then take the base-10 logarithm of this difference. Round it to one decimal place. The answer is -1.2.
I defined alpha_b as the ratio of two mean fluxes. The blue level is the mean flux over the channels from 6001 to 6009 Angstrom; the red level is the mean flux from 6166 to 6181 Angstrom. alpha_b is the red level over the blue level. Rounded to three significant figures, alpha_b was 0.970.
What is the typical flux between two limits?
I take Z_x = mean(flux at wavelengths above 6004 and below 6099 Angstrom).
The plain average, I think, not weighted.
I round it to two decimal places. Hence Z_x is 3.56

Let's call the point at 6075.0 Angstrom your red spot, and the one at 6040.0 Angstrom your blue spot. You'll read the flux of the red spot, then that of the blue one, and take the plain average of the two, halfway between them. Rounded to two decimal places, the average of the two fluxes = 3.53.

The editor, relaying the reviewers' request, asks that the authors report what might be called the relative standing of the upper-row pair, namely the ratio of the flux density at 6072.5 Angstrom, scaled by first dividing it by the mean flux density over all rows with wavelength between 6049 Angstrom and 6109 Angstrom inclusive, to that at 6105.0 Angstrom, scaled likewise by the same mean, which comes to 1.01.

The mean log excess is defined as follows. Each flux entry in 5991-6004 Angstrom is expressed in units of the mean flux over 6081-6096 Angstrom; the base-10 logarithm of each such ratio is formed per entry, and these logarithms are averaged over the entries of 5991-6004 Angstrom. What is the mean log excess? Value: 0.012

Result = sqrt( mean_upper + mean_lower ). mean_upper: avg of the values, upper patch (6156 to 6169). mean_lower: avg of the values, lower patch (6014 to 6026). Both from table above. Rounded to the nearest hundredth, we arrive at 2.65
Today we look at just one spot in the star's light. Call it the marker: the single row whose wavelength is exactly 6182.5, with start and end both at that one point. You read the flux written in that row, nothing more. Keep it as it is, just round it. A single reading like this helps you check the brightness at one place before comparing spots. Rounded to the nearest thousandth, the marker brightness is 3.496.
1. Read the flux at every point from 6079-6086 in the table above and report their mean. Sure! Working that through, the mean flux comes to 3.44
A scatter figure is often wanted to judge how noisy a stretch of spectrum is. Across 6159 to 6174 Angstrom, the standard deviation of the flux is 0.07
